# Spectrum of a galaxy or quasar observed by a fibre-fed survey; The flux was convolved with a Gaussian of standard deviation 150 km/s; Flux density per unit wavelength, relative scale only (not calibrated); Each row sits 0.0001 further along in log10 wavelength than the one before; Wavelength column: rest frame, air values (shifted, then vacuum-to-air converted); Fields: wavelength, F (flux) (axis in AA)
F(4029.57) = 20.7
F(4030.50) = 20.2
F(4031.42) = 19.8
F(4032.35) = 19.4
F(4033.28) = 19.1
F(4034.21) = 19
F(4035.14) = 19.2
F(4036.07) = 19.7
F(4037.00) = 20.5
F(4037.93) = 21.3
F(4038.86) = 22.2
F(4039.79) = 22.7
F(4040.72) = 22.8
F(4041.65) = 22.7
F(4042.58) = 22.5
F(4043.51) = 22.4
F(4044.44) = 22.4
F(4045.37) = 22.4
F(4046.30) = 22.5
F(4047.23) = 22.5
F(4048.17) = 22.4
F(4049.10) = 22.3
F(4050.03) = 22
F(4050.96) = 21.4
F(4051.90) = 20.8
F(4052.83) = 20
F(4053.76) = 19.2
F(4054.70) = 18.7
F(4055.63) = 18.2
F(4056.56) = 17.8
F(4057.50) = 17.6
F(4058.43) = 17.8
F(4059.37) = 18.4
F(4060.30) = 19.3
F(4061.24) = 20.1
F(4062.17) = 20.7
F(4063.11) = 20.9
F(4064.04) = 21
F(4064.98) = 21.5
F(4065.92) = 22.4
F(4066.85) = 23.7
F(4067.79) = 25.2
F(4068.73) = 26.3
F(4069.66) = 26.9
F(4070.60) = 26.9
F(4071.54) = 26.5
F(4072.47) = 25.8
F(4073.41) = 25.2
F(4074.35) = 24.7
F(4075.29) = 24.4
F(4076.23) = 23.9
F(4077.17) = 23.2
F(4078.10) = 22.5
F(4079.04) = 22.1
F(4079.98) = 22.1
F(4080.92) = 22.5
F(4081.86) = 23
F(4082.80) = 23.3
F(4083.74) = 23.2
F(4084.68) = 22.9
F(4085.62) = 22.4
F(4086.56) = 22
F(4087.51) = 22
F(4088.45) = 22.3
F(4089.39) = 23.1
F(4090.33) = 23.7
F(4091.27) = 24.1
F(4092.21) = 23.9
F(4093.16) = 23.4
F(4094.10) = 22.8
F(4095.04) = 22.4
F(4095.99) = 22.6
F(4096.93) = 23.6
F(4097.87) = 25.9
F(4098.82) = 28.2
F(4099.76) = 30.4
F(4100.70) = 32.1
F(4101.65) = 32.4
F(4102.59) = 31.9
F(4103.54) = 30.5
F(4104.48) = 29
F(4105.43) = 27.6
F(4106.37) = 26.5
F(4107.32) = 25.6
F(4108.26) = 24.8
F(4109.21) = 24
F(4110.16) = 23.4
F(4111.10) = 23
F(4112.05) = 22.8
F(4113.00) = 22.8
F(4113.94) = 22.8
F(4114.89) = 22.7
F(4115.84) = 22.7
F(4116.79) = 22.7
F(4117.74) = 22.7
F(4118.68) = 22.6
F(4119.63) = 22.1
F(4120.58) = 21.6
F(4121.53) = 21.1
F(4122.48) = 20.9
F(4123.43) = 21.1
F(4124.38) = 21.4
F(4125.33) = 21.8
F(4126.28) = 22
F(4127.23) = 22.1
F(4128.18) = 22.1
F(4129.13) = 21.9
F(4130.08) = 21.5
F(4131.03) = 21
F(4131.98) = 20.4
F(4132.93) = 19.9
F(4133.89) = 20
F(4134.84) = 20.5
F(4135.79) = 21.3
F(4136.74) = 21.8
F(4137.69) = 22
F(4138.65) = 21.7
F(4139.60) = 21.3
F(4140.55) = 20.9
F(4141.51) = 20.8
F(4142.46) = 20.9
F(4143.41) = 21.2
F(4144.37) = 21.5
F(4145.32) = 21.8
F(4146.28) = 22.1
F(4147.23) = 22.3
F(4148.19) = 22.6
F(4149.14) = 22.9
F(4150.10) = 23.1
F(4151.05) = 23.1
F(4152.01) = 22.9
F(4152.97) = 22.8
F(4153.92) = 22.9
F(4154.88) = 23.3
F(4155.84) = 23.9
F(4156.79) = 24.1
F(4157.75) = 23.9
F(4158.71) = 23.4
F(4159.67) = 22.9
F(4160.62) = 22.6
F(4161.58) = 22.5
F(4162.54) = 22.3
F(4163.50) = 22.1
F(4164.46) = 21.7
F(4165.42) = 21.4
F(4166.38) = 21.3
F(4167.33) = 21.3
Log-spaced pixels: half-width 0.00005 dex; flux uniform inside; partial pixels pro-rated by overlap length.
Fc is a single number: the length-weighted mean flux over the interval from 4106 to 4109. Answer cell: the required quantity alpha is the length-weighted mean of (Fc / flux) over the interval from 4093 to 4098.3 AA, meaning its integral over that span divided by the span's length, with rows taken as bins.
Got 1.09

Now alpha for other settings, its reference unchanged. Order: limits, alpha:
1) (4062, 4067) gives 1.18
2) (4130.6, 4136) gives 1.24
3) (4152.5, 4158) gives 1.09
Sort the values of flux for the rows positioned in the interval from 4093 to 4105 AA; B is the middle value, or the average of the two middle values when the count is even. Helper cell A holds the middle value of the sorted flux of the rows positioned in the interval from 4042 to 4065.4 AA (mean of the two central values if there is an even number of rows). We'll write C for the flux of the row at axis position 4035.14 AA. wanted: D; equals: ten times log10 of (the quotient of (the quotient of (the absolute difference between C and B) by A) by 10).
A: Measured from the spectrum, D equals -14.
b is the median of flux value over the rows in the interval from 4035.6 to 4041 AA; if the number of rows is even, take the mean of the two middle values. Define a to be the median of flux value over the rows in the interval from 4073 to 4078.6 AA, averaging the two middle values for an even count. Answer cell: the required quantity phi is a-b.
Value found 2.4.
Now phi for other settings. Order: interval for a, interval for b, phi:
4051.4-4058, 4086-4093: -4.4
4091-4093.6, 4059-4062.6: 4.2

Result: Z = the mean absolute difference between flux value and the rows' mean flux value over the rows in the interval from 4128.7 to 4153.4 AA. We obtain 0.8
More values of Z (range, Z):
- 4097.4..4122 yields 3.1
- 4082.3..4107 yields 3.1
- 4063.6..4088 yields 1.5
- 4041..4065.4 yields 1.5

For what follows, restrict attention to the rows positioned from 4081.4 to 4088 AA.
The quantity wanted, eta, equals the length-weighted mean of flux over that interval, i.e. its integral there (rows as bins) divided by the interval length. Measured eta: 22.7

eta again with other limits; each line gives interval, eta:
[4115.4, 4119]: 22.7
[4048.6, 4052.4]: 21.6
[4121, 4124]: 21.0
